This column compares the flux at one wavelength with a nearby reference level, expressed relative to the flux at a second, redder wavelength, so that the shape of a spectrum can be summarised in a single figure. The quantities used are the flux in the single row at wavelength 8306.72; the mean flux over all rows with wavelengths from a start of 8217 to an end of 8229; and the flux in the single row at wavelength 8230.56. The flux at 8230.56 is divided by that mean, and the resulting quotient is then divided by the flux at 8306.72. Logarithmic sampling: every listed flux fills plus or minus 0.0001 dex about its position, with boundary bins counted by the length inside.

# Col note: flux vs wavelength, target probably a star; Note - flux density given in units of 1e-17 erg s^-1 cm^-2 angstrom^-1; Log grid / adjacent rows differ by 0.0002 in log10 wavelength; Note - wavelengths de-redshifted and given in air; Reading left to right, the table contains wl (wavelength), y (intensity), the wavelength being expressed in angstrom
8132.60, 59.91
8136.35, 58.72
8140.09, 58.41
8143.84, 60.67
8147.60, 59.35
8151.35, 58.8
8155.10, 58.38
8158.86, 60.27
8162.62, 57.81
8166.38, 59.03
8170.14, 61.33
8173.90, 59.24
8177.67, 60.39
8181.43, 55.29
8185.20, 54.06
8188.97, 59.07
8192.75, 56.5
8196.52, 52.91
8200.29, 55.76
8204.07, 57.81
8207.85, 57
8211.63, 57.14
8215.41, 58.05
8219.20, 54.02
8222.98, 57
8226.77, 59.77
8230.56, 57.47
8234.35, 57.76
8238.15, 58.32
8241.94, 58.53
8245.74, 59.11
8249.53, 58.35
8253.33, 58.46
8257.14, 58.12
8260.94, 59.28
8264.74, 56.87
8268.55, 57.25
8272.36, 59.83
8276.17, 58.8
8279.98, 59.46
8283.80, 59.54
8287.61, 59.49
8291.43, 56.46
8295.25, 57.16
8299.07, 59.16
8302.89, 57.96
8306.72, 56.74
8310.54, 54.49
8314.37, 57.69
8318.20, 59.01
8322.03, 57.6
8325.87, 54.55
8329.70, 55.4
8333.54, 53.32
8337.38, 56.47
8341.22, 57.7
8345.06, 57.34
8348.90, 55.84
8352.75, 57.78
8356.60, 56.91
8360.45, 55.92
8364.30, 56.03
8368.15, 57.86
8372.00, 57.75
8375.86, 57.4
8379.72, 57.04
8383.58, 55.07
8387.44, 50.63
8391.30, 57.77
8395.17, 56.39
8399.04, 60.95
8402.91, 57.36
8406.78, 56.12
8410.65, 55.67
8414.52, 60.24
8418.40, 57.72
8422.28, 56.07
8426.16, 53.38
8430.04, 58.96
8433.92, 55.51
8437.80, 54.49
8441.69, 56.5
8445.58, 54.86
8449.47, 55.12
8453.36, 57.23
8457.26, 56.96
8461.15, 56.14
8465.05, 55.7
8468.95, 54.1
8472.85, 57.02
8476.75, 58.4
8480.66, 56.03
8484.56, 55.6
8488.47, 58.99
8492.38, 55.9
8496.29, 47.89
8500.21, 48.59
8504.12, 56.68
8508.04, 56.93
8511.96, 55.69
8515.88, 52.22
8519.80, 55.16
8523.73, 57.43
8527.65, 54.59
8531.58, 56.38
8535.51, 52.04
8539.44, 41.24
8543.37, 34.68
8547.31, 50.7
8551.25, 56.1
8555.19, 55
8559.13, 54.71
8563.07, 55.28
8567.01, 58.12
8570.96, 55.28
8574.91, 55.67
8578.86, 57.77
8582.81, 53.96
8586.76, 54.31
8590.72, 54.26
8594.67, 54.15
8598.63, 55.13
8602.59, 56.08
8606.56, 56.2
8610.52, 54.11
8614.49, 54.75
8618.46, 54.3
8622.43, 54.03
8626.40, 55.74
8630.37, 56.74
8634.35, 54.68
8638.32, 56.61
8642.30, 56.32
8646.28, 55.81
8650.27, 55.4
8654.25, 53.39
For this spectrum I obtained 0.0178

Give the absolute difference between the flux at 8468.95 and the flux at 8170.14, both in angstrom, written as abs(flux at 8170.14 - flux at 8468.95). 7.2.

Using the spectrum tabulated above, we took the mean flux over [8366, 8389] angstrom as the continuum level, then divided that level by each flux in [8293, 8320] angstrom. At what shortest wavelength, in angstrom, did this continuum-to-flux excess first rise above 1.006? 8310.54 angstrom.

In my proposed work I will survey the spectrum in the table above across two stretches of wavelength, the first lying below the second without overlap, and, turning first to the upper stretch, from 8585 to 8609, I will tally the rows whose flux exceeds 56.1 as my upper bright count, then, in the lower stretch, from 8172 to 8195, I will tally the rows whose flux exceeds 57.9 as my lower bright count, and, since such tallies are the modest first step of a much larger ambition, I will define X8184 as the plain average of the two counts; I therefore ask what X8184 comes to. 2.0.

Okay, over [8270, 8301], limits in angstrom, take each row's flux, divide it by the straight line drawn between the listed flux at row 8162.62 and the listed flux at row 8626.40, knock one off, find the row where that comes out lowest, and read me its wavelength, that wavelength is 8291.43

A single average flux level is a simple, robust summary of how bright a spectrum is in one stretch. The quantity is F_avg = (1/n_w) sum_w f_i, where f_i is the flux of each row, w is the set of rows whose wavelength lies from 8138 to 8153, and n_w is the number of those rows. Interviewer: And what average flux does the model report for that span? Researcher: 59.3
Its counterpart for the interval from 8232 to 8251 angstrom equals 58.4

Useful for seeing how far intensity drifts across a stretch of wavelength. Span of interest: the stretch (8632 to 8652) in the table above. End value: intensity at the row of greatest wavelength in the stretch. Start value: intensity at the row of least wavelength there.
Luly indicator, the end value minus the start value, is 1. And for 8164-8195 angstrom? -3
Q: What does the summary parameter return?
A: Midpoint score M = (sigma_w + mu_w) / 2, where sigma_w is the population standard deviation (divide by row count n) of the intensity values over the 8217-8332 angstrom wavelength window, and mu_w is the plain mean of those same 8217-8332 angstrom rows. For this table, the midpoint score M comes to 29.7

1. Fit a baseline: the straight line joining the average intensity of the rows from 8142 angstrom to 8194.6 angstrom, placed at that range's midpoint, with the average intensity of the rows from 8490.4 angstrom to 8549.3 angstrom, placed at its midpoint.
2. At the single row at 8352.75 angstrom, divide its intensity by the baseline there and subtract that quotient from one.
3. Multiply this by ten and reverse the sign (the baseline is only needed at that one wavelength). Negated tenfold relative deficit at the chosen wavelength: 0.51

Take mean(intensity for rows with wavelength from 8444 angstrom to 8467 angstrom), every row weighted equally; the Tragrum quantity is 56.0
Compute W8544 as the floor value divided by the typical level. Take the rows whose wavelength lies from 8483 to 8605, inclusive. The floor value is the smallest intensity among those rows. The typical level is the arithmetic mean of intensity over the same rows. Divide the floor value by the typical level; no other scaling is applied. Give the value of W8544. 0.65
